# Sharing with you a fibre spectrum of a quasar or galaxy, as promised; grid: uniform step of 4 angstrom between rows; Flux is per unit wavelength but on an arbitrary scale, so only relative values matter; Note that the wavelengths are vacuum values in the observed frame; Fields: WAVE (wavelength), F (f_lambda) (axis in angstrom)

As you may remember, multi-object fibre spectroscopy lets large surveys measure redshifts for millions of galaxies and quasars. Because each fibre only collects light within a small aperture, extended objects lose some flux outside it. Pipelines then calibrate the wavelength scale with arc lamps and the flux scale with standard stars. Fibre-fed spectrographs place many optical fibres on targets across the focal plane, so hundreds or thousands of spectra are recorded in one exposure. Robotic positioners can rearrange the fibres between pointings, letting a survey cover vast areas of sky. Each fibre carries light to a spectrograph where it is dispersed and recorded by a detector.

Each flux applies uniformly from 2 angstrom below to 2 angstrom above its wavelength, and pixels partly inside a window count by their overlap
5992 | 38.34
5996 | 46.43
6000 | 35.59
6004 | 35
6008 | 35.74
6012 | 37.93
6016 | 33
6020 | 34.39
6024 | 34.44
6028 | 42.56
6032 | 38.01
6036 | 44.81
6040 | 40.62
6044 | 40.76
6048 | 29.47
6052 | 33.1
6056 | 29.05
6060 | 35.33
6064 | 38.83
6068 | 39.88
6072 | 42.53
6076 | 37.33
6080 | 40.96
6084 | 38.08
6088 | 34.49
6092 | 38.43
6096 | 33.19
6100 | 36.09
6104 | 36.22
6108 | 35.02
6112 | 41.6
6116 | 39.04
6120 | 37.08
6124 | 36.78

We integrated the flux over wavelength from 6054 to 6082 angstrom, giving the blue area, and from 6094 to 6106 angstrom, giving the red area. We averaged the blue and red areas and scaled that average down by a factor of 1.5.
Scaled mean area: 493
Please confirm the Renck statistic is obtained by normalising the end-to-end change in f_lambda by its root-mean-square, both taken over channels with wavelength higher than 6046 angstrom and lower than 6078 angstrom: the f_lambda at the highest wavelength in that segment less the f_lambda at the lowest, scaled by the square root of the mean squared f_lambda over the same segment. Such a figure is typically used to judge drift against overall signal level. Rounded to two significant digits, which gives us 0.22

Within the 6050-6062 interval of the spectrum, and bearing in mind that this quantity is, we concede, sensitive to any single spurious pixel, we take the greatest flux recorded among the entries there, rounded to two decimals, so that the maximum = 35.33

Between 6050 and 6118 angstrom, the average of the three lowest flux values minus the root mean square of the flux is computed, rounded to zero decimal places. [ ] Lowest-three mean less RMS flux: -5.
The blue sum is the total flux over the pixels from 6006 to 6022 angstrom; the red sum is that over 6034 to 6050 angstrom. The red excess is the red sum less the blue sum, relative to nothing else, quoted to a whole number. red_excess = 15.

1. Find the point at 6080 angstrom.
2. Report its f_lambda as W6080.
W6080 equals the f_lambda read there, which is 40.96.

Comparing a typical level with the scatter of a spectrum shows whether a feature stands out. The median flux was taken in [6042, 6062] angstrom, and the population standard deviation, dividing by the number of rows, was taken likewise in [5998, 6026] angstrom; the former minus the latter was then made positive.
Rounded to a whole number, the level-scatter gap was 32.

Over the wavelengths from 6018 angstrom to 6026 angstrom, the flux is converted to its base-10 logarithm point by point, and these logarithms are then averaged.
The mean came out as 1.54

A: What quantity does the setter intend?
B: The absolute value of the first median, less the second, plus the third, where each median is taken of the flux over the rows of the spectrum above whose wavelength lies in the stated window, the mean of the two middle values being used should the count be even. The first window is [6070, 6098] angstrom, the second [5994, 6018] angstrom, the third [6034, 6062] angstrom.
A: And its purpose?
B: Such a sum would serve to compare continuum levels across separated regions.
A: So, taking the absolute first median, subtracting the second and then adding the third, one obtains 37.7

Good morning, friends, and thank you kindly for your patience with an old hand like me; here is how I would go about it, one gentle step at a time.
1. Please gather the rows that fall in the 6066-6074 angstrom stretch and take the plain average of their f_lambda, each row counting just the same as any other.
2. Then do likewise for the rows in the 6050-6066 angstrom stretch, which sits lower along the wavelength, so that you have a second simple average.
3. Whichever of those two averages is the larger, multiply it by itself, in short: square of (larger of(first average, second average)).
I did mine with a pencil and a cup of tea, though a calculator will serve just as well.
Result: 1698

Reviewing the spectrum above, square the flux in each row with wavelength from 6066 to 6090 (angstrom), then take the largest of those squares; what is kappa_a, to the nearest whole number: 1809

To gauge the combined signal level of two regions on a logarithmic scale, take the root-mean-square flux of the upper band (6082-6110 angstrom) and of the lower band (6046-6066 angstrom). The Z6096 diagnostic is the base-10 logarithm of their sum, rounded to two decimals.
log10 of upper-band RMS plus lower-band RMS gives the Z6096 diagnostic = 1.84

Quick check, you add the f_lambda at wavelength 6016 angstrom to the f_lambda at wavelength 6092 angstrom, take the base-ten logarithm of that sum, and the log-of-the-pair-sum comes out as 1.85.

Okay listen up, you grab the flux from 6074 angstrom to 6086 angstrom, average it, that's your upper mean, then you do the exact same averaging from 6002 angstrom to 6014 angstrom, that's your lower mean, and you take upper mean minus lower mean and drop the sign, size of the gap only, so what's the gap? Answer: 2.6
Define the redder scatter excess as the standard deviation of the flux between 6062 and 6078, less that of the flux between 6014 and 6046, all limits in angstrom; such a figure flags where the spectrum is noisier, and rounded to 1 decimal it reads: -2.1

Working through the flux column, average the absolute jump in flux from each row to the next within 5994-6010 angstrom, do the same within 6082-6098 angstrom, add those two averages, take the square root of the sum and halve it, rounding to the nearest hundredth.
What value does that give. 1.44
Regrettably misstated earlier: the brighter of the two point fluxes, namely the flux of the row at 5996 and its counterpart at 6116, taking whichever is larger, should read 46.4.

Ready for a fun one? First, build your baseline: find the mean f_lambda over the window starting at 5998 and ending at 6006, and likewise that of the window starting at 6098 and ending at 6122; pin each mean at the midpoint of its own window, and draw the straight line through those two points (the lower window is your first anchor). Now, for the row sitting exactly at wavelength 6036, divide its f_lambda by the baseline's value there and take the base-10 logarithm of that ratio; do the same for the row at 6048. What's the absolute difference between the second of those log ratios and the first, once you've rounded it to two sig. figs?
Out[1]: 0.18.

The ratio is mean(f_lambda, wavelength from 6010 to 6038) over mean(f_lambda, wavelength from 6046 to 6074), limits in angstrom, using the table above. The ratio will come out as 1.07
